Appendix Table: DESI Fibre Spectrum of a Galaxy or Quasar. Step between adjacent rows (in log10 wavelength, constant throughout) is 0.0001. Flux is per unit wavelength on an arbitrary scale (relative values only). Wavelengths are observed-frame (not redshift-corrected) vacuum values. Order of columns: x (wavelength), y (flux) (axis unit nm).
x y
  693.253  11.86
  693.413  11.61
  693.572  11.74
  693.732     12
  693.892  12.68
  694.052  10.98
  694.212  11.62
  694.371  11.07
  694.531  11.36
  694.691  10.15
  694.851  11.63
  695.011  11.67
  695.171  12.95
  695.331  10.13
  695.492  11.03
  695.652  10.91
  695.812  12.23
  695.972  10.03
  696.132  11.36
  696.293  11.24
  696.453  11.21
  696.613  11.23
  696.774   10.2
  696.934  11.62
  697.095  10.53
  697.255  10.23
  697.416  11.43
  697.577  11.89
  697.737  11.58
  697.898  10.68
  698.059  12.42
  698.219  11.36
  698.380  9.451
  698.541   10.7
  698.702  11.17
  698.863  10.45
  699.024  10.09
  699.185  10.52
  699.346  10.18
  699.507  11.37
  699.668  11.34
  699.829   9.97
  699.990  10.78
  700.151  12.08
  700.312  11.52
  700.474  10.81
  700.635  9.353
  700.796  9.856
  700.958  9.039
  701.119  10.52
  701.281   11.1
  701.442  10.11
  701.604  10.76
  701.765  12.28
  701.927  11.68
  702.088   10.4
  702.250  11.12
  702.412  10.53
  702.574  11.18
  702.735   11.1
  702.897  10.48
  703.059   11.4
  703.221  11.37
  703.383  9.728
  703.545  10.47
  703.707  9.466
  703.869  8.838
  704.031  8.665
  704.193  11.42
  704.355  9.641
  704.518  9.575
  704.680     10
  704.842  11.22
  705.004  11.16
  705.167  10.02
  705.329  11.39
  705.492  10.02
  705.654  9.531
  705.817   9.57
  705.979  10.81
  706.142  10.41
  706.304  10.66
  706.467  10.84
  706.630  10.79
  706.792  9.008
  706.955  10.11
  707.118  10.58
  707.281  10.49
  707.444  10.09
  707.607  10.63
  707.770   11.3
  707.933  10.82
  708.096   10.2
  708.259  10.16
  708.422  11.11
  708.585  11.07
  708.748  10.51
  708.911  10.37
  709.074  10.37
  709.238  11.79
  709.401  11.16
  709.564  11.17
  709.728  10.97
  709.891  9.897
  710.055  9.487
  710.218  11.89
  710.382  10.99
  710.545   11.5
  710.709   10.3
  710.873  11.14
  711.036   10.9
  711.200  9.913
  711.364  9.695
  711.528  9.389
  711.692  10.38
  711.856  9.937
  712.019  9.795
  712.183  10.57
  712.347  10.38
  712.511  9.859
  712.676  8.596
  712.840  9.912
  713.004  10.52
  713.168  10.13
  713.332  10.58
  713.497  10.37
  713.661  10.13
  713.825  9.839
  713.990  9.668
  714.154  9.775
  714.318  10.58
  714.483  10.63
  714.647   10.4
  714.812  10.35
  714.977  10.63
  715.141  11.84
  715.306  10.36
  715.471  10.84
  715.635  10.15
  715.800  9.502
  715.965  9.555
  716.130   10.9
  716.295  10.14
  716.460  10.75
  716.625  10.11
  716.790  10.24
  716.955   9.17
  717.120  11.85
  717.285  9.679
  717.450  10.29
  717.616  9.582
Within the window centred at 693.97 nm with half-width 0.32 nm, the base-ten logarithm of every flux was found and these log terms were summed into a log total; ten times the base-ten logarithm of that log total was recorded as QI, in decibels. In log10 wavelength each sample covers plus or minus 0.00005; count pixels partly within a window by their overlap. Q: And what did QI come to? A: 6.3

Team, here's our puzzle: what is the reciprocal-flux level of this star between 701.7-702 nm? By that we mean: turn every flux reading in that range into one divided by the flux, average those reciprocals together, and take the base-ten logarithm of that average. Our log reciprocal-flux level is -1.08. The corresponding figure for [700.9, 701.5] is -1.01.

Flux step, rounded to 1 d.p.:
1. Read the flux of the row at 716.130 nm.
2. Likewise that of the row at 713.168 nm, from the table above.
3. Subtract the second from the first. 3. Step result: 0.8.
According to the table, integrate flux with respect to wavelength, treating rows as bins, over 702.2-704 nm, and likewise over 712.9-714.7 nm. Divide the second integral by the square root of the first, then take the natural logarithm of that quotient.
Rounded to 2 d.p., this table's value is 1.45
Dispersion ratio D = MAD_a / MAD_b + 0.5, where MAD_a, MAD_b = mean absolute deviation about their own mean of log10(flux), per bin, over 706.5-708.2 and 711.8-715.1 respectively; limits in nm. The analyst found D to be 1.7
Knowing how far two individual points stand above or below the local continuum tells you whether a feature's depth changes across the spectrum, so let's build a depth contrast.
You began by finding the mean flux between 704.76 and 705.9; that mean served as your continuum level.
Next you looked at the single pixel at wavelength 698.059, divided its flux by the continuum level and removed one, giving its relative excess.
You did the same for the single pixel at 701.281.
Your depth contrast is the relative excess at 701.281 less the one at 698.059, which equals -0.13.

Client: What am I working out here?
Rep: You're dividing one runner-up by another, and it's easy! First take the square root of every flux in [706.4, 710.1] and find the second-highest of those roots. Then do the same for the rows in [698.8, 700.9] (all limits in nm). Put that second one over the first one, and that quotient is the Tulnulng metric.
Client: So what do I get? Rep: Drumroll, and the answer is 1.01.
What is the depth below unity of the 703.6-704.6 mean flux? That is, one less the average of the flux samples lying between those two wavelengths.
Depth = -8.6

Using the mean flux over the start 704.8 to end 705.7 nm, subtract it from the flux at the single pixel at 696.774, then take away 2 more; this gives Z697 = -2.4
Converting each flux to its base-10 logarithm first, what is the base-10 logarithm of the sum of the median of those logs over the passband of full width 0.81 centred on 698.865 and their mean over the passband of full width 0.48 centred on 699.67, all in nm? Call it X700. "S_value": 0.314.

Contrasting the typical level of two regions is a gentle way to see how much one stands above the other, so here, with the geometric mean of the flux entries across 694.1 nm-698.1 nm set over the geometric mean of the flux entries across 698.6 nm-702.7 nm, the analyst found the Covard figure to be 1.05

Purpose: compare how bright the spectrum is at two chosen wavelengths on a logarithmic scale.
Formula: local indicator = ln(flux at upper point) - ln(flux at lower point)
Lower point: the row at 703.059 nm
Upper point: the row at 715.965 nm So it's -0.18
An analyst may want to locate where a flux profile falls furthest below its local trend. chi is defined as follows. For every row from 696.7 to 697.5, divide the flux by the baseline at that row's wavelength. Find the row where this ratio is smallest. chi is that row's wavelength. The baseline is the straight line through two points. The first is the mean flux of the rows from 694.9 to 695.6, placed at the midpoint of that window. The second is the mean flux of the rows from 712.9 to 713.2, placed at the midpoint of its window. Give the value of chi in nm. 696.774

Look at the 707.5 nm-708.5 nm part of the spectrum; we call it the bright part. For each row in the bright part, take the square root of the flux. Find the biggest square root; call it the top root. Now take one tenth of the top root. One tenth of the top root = 0.336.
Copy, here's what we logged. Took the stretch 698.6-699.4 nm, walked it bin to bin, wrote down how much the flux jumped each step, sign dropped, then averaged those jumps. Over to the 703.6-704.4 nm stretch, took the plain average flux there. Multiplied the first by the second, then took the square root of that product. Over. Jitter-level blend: 2.11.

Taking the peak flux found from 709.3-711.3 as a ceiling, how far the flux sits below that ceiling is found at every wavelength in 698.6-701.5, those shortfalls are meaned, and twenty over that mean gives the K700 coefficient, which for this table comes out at 15.2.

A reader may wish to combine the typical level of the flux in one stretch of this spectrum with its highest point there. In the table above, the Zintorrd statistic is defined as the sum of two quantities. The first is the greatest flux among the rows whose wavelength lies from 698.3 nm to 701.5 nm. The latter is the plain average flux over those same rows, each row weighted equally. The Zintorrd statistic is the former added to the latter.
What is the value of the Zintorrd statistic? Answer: 22.6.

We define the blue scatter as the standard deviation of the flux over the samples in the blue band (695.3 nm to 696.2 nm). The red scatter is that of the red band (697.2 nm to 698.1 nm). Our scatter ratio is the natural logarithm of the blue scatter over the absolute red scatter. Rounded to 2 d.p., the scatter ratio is 0.02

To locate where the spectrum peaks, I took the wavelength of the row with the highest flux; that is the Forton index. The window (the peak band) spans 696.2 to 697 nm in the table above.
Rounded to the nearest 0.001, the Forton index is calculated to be 696.934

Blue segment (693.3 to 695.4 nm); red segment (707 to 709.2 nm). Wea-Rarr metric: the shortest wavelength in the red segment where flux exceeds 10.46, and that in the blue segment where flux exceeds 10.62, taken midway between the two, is 700.27 nm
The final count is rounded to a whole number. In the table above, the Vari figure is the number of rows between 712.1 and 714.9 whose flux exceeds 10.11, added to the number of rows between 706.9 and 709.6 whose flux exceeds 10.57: 20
